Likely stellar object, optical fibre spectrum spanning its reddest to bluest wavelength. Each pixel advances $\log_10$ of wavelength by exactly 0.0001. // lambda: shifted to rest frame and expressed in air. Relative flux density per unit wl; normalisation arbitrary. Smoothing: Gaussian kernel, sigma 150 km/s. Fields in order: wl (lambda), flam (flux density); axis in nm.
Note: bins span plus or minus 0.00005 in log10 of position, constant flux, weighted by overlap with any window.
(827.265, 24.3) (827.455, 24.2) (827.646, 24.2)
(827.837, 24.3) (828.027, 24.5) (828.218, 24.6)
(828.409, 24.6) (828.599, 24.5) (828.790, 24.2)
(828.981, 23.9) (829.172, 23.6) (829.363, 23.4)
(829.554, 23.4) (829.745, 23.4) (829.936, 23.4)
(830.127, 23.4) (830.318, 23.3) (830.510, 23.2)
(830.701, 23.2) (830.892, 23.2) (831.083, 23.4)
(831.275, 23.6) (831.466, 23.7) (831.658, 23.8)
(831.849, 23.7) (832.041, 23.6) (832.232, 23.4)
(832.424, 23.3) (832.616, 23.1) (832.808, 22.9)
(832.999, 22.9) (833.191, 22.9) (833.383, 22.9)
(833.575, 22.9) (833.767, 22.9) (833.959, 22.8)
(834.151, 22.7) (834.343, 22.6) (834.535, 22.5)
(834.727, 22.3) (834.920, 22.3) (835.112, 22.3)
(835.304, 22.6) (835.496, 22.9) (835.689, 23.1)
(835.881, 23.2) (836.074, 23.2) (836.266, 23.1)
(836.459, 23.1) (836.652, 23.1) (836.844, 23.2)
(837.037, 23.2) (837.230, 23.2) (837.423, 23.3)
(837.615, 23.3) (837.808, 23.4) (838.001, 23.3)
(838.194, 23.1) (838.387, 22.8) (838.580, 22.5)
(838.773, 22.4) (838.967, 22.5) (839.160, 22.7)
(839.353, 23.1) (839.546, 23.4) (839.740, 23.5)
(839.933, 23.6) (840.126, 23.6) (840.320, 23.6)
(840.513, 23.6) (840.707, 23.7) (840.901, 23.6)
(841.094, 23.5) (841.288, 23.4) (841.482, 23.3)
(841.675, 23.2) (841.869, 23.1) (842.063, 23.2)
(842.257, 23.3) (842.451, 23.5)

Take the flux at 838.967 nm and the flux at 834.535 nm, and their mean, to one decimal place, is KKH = 22.5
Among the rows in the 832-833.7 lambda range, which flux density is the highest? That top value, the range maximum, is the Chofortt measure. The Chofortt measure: 23.6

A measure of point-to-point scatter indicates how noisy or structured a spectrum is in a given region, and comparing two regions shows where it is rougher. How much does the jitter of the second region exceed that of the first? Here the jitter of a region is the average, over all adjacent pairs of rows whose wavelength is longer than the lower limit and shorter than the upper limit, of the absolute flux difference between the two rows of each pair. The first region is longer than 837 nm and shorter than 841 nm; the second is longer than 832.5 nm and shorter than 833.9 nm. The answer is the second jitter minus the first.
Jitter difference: -0.10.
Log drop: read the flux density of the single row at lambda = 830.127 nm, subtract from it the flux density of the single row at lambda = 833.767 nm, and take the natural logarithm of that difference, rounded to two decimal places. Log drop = -0.69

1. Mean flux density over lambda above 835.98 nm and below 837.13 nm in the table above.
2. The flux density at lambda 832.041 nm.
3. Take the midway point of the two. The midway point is 23.4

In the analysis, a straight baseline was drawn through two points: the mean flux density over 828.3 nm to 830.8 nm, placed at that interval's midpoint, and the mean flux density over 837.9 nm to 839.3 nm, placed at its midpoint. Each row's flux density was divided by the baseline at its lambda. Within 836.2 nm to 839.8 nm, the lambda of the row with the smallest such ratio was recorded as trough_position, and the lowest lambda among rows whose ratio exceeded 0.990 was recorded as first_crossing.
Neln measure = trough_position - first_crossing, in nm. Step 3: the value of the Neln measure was 2.51 nm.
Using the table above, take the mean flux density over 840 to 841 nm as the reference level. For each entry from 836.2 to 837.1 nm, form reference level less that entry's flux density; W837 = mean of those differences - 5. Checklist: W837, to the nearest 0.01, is -4.52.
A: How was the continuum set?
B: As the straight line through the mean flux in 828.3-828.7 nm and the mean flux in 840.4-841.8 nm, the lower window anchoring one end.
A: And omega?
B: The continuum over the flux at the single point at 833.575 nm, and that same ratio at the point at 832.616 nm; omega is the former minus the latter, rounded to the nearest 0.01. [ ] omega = 0.01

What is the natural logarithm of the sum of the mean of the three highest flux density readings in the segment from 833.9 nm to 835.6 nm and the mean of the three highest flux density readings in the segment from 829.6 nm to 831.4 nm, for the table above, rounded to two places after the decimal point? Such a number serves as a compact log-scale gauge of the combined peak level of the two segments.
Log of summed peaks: 3.83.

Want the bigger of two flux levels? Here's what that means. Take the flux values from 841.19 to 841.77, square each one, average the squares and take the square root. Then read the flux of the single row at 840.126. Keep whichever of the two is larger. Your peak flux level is 23.6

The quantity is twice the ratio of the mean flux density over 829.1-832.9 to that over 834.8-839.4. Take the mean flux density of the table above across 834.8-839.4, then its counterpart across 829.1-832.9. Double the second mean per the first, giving 2.039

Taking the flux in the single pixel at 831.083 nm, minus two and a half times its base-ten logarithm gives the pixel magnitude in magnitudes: -3.42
